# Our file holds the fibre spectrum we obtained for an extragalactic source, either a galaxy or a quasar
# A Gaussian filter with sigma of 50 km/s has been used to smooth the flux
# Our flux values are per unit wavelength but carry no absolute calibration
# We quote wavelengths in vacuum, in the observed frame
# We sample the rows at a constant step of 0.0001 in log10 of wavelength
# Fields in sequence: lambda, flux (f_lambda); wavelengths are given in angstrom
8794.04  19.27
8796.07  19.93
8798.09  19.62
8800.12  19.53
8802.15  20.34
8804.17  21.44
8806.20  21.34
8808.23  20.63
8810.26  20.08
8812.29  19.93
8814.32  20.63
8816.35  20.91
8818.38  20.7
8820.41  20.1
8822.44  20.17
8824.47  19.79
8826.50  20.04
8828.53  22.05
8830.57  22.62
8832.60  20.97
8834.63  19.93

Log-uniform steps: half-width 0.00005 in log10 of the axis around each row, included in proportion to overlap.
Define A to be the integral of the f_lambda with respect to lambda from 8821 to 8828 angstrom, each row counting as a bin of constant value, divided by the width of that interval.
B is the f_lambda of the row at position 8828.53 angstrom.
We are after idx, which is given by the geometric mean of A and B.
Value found 21.1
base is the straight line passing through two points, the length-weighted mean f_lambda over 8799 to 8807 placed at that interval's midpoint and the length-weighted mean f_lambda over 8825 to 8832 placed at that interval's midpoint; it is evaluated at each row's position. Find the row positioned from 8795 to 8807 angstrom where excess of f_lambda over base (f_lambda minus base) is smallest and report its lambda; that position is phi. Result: 8800.12 angstrom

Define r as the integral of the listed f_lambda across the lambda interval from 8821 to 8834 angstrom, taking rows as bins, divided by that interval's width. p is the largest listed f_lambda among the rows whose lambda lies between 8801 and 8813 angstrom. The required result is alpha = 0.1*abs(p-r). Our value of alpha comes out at 0.054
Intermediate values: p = 21.44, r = 20.9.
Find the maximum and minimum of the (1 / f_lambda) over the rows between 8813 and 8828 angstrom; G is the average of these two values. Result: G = 0.0492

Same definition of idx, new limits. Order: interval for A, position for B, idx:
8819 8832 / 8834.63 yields 20.4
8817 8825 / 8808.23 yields 20.4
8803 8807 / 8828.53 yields 21.7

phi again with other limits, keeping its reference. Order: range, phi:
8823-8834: 8824.47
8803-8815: 8812.29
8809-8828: 8824.47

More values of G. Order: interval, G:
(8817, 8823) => 0.0490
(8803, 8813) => 0.0484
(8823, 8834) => 0.0474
